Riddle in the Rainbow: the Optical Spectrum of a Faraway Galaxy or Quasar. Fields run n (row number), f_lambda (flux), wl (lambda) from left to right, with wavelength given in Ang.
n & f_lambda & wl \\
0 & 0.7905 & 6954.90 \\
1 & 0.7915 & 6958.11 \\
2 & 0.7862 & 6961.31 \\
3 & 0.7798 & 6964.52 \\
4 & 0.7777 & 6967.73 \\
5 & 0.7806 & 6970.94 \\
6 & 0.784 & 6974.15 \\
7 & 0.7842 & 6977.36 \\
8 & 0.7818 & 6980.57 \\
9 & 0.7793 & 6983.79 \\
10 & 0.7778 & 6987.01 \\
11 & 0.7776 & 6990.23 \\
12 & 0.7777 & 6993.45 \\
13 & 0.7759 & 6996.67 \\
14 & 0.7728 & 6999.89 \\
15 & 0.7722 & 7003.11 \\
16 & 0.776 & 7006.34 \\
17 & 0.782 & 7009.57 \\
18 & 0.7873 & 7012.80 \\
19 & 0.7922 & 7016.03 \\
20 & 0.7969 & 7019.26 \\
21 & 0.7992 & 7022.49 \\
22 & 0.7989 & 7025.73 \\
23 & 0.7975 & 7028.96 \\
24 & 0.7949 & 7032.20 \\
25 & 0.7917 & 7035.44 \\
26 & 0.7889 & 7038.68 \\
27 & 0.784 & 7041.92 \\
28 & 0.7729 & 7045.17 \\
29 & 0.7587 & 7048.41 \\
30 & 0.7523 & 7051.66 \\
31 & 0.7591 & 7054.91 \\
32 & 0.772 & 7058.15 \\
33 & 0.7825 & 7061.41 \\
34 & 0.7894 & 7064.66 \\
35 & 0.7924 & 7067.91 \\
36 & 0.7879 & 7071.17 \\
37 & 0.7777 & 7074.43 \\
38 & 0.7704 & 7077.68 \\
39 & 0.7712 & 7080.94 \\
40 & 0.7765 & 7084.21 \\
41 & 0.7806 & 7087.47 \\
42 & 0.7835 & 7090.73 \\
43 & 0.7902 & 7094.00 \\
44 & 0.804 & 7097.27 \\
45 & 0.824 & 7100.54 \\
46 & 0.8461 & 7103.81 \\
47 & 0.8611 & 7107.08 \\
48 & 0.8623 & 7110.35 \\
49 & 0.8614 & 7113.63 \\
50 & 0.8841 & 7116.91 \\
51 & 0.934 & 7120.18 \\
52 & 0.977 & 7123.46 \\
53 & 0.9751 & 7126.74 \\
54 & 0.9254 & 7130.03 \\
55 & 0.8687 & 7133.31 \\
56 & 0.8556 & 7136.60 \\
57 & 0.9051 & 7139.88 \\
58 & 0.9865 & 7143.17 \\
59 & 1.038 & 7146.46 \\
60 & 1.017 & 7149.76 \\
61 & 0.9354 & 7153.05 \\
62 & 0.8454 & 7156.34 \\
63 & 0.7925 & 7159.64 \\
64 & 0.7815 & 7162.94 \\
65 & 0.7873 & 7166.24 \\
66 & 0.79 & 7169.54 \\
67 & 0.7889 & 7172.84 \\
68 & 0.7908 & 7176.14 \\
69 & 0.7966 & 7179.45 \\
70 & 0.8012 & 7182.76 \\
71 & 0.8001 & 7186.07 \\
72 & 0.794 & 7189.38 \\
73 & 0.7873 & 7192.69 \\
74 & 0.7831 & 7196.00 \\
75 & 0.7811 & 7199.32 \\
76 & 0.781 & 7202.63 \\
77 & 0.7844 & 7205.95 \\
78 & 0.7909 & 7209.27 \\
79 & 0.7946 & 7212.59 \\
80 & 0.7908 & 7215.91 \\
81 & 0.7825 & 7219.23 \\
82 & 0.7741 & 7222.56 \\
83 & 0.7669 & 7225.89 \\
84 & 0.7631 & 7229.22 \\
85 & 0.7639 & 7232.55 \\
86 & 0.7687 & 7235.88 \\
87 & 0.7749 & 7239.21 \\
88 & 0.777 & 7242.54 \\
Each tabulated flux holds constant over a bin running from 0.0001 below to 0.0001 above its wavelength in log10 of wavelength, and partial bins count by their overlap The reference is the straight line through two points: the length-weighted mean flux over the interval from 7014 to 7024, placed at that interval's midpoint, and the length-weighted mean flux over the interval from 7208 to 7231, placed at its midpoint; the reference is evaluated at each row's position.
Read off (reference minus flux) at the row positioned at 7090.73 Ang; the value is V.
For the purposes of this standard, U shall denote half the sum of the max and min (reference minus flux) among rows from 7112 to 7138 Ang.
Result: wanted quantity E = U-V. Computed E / -0.14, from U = -0.129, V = 0.007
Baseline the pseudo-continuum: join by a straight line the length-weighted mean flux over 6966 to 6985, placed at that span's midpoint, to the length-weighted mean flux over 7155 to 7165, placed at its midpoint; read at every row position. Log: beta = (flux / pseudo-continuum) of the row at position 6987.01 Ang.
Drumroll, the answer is 0.99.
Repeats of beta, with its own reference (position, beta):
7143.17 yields 1.23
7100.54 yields 1.03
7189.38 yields 0.98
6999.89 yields 0.99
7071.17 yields 0.99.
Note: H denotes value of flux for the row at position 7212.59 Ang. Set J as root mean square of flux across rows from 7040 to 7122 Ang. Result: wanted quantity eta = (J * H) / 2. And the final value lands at 0.32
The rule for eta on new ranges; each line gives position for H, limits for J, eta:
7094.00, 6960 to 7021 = 0.31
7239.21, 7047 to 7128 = 0.32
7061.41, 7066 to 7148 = 0.34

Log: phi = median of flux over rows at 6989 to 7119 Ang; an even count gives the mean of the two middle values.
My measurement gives 0.786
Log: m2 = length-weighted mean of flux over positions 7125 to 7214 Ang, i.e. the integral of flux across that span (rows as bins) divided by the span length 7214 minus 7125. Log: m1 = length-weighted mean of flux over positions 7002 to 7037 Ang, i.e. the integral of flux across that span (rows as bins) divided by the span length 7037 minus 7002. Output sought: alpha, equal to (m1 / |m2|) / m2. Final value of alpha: 1.11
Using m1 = 0.790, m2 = 0.844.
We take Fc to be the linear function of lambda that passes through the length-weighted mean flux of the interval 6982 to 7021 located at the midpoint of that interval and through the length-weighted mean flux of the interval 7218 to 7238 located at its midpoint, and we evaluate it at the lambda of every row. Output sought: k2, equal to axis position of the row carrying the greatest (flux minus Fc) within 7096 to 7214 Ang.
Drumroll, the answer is 7146.46 Ang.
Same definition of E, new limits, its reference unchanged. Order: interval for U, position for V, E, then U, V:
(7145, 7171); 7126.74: 0.06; -0.125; -0.188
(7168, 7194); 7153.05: 0.14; -0.012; -0.150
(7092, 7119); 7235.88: -0.06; -0.048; 0.010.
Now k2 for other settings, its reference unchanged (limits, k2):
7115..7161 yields 7146.46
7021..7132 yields 7123.46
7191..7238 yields 7212.59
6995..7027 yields 7022.49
